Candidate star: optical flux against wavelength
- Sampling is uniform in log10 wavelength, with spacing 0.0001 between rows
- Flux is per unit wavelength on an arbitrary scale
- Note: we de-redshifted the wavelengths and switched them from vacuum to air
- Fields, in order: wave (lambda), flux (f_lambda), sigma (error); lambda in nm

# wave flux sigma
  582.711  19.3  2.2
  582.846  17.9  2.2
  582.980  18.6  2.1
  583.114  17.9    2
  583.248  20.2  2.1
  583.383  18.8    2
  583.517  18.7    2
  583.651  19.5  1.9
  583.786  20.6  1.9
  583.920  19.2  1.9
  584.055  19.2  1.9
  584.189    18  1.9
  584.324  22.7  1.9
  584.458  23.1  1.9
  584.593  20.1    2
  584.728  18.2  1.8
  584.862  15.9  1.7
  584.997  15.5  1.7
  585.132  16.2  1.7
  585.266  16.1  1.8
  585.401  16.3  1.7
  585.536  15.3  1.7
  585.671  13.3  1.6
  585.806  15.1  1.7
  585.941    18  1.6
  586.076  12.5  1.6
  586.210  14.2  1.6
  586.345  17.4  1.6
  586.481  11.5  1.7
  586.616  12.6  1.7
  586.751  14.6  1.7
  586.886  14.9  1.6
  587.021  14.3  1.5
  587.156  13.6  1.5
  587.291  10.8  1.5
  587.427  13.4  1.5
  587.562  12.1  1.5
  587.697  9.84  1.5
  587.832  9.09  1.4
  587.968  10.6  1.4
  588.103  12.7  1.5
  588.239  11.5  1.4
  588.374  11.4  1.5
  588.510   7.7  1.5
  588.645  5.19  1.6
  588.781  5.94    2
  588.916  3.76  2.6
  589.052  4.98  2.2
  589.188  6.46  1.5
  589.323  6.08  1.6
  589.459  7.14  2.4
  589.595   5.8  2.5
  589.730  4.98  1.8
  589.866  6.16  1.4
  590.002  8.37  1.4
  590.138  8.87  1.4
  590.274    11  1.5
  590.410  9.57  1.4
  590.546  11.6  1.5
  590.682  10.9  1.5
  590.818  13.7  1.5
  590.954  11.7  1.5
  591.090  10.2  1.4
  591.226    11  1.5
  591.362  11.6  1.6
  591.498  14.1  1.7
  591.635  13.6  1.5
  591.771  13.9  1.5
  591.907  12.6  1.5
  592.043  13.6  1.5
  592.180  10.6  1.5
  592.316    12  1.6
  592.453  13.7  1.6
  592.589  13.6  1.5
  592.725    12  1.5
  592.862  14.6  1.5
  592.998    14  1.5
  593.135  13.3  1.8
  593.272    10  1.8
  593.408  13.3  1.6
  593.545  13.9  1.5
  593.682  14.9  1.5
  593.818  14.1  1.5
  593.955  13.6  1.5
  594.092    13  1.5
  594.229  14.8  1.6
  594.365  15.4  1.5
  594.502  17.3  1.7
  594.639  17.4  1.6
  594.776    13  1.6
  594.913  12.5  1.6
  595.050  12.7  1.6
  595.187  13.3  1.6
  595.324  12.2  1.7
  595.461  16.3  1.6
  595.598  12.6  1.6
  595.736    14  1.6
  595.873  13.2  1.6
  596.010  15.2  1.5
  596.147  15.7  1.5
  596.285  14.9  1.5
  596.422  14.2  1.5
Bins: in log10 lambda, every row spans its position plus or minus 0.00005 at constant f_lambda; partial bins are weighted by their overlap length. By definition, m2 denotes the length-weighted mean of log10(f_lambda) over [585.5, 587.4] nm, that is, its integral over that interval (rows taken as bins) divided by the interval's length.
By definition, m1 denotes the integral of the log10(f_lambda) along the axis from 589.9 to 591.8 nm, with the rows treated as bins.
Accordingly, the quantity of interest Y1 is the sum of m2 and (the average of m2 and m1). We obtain 2.71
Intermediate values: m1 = 1.99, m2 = 1.15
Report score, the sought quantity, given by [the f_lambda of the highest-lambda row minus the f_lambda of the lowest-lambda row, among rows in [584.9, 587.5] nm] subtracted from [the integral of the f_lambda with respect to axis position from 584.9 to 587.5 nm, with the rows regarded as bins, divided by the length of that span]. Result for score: 16.6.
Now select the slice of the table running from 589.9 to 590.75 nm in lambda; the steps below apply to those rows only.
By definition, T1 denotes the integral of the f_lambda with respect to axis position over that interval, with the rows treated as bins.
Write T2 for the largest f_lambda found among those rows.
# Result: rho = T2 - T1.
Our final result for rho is 3.2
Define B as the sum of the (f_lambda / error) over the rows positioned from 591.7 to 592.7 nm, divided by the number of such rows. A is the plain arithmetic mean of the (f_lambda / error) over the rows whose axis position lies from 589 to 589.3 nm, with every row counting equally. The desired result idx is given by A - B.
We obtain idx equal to -5.1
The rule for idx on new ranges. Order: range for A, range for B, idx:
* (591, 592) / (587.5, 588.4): 0.6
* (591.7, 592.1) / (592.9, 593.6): 0.9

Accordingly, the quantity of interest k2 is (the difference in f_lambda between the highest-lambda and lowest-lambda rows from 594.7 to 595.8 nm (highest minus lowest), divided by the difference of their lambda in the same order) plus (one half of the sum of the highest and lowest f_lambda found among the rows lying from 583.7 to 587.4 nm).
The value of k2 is 18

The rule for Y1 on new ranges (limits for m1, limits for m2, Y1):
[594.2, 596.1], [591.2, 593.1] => 2.76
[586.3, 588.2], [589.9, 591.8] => 2.61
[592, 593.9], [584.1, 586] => 2.91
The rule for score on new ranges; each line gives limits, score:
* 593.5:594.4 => 12.7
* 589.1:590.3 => 2.5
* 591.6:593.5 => 13.2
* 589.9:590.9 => 5.1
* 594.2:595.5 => 12.9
